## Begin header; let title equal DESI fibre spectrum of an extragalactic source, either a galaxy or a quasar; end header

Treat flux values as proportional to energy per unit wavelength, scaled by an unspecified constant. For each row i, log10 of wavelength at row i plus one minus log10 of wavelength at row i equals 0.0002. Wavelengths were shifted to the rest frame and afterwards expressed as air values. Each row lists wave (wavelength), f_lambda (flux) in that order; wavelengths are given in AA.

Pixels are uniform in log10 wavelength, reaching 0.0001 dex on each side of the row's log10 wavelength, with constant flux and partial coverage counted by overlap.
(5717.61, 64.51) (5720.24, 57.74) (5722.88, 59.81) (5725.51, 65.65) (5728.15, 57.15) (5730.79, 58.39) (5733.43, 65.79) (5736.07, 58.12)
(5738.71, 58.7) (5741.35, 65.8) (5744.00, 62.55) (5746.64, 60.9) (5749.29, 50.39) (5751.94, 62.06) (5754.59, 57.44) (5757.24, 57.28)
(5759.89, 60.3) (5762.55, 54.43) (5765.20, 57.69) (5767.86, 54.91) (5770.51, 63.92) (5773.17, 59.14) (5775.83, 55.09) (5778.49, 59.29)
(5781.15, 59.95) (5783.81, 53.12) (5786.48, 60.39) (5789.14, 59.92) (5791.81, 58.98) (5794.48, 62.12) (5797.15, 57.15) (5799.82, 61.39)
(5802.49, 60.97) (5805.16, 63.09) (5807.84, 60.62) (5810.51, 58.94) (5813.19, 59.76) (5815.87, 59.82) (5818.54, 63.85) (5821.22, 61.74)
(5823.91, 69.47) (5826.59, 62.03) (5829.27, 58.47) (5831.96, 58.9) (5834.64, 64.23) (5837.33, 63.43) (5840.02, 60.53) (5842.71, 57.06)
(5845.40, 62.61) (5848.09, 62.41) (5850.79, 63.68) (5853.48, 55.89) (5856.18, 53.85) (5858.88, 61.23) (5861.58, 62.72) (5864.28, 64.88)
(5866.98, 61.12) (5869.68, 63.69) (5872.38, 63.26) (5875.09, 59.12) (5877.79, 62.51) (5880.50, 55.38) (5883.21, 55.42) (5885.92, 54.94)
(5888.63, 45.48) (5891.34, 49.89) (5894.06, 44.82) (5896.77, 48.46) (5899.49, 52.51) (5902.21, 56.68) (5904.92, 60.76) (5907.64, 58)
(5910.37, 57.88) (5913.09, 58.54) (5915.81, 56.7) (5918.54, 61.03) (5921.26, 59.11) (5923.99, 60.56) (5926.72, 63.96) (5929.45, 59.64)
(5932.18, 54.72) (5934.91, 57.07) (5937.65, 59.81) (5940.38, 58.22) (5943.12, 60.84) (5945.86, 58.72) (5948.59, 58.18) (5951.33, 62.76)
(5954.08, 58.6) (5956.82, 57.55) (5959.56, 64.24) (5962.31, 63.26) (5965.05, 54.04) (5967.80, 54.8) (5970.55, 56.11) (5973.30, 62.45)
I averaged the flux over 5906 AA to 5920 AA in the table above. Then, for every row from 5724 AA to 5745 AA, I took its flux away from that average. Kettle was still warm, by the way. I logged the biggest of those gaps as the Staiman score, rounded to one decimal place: 1.3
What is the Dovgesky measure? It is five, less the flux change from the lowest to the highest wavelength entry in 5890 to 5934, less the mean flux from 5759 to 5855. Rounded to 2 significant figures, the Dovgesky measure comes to -60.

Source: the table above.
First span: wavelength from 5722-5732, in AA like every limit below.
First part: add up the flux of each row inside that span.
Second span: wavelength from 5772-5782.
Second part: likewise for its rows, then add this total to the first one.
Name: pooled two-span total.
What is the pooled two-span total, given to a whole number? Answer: 474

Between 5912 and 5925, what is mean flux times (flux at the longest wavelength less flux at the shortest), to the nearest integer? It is 120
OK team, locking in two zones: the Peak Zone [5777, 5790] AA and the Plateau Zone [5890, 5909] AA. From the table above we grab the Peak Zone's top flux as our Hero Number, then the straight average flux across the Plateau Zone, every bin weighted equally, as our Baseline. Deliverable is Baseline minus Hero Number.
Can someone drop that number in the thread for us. -7.4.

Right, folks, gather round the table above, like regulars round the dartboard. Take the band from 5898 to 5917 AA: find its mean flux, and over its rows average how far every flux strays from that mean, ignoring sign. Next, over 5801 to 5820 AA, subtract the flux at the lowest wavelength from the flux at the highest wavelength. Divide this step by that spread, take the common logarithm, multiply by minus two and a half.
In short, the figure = -0.6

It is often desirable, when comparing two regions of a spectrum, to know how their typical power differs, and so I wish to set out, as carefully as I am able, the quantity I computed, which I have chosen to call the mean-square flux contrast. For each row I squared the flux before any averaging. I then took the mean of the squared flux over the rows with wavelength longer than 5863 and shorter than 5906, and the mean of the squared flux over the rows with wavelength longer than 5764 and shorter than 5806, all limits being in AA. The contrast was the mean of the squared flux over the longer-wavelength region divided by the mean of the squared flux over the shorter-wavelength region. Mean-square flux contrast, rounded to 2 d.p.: 0.91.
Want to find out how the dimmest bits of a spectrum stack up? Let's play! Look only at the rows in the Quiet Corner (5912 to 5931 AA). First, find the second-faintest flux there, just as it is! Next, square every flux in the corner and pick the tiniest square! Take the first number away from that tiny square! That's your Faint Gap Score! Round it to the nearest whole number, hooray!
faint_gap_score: 3156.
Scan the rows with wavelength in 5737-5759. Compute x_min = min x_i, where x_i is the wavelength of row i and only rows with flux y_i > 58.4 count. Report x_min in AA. 5738.71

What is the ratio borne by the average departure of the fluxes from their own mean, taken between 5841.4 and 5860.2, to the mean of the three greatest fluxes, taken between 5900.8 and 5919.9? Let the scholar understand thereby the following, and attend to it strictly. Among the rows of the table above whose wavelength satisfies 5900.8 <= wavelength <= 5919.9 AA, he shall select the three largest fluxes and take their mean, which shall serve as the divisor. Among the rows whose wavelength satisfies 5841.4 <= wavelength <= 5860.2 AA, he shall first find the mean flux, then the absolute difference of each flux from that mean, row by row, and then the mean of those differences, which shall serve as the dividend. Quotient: 0.06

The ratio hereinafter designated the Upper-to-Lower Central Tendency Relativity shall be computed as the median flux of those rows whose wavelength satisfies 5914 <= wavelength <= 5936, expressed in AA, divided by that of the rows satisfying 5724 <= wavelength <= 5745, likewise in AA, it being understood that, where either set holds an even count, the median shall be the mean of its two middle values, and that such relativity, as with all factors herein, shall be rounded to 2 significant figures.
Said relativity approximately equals 0.98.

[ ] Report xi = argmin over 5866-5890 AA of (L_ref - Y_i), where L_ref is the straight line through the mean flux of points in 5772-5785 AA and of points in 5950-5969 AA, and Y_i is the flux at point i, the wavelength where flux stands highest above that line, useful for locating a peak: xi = 5869.68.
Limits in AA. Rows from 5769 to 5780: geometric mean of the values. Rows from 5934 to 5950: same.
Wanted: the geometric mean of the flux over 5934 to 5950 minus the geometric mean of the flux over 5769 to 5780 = 0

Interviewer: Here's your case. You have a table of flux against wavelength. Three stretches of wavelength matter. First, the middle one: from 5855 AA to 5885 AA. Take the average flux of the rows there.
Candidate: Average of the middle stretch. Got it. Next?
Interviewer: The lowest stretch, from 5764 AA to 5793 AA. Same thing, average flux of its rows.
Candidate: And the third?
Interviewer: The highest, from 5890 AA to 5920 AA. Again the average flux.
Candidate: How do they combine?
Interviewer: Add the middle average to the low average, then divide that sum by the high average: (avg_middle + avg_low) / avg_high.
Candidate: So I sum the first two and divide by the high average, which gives 2.16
